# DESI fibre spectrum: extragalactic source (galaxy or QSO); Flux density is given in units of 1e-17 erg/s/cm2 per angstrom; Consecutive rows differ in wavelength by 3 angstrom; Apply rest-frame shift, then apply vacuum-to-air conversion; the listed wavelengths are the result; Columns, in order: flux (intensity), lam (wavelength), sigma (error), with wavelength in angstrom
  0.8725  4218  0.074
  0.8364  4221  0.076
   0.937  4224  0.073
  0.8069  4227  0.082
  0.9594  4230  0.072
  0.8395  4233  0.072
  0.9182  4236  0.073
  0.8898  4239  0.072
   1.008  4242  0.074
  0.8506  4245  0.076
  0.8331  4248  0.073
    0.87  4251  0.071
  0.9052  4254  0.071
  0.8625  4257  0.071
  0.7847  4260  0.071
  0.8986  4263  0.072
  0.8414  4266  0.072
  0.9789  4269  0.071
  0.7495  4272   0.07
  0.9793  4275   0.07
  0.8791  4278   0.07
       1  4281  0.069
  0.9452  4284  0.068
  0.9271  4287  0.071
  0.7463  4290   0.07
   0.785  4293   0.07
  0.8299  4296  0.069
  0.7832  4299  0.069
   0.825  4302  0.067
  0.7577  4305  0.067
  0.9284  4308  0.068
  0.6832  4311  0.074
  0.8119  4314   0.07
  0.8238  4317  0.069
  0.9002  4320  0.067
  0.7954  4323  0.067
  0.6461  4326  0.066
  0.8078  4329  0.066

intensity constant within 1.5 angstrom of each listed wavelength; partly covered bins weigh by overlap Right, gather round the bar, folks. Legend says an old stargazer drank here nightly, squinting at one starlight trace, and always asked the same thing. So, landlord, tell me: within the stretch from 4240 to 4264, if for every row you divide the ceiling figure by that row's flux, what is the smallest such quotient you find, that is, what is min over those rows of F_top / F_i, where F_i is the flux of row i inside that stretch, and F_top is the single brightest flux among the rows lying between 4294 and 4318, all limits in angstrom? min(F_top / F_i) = 0.92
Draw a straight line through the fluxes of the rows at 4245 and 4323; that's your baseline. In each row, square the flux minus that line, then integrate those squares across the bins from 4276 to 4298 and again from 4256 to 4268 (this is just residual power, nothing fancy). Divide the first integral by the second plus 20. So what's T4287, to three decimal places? 0.010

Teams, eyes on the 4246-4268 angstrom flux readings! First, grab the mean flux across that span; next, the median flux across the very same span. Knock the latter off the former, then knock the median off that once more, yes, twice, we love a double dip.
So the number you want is -0.87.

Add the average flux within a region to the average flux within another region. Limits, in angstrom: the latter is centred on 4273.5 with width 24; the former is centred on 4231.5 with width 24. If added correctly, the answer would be 1.808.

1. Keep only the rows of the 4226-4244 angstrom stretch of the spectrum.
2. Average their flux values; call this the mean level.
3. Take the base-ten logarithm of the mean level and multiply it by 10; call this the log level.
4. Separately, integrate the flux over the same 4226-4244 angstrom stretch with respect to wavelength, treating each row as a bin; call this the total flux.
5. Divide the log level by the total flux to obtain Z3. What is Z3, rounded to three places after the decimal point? -0.027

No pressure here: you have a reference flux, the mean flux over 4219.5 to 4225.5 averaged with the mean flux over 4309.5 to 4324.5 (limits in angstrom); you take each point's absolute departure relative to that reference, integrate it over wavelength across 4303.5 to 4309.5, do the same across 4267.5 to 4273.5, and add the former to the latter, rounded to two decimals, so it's 1.20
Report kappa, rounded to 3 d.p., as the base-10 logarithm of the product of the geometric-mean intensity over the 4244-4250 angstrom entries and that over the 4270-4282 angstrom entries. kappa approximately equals -0.122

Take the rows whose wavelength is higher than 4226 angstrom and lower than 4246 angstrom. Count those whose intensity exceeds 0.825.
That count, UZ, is 6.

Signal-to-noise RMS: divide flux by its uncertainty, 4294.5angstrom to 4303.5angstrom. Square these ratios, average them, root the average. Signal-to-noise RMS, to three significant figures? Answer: 11.9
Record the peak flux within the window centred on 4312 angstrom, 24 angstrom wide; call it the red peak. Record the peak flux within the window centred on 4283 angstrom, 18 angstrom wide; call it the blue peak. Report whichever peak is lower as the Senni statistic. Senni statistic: 0.93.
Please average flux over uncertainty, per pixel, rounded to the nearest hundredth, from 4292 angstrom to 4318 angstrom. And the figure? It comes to 11.63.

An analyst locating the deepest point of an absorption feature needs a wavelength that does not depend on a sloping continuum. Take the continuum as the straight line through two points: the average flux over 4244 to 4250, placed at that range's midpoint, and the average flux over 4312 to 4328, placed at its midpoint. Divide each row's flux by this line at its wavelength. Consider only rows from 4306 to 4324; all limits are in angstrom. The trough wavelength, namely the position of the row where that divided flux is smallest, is 4311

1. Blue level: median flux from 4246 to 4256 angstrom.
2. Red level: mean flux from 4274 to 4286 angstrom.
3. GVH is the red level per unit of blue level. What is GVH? 1.09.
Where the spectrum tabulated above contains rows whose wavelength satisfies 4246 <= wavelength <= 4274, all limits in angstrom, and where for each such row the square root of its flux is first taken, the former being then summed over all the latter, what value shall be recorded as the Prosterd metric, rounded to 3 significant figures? 8.33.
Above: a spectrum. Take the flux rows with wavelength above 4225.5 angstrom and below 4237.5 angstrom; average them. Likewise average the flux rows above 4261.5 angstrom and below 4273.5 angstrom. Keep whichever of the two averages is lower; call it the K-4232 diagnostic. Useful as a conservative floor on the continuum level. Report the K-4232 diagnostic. 0.867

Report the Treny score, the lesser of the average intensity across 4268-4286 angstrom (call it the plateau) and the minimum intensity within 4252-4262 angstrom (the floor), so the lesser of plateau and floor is 0.785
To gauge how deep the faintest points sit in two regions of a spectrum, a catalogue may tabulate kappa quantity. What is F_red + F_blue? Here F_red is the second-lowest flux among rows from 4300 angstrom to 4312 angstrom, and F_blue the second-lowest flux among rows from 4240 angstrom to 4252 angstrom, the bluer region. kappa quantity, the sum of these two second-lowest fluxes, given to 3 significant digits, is 1.61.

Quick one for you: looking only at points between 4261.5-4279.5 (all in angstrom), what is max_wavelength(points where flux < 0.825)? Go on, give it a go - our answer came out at 4272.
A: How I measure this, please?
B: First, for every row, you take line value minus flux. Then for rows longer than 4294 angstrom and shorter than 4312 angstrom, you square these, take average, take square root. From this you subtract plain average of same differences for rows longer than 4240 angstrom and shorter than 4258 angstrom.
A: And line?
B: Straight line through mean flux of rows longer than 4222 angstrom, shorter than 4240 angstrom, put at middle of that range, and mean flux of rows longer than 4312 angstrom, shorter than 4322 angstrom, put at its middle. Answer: 0.10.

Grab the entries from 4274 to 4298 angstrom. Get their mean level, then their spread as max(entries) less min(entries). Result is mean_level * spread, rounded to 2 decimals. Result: 0.22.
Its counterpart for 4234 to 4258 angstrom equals 0.16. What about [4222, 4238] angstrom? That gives 0.14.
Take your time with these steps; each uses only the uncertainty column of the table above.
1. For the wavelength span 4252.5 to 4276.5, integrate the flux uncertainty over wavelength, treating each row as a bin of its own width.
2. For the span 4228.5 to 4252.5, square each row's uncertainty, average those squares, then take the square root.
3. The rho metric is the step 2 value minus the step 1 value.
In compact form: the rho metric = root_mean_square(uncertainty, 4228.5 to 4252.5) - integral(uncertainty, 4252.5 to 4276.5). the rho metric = -1.63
